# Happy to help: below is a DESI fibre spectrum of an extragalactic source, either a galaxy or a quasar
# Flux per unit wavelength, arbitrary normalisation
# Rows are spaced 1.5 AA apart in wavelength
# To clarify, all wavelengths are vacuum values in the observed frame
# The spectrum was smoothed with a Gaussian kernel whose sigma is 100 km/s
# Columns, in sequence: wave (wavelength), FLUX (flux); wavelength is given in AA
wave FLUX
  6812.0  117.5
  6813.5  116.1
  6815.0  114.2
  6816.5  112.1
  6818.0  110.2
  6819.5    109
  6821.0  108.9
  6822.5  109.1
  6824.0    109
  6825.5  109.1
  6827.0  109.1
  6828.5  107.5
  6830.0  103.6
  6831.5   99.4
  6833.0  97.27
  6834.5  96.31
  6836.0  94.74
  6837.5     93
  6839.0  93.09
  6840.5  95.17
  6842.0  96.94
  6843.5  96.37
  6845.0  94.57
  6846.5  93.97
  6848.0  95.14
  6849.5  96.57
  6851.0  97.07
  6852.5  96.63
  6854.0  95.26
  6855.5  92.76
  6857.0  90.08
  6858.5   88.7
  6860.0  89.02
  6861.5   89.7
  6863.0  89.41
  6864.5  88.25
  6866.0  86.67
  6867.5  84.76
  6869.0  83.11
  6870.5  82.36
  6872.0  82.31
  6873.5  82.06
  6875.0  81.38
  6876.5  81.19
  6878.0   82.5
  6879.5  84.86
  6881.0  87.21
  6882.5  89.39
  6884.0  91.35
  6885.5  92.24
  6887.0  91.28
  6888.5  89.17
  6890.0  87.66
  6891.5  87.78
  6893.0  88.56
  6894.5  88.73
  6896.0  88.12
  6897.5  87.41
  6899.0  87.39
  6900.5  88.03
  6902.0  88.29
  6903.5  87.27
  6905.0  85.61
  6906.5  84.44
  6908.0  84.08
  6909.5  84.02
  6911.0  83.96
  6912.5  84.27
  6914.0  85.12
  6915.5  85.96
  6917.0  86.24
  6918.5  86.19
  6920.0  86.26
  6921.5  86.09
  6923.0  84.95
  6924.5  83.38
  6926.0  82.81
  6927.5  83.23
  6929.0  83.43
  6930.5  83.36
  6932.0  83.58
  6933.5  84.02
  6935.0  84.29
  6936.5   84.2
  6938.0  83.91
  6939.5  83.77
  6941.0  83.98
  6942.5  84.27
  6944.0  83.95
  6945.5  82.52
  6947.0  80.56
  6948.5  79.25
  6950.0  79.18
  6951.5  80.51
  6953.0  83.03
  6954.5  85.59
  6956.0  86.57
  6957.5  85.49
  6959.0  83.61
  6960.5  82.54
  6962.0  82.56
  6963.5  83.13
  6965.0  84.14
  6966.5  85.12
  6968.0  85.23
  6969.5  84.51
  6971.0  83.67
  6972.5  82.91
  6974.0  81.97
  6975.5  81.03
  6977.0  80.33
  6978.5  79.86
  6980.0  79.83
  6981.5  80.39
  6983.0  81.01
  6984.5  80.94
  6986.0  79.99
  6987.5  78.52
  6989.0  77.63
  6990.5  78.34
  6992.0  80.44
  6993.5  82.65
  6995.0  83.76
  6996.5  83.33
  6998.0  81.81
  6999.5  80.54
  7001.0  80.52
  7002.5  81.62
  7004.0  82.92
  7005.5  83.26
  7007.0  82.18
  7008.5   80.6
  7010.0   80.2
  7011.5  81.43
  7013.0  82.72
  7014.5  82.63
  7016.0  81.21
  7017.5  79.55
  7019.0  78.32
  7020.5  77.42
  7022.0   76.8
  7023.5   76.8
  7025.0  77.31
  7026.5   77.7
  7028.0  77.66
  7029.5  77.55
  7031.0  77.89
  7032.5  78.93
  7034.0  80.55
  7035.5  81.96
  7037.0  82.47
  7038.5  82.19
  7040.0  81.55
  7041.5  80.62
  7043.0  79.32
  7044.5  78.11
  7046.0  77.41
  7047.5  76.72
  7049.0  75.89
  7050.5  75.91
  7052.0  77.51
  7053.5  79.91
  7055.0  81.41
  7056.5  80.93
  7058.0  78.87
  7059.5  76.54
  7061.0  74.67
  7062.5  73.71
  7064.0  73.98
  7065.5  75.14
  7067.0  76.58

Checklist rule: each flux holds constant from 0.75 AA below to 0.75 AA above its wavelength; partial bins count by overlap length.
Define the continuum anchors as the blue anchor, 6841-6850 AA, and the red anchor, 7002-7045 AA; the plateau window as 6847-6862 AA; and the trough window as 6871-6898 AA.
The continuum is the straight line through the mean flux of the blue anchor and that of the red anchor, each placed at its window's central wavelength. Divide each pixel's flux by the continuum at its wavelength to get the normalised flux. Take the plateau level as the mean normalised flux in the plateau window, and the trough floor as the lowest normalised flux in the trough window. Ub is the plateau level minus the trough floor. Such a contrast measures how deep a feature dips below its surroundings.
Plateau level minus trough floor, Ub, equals 0.11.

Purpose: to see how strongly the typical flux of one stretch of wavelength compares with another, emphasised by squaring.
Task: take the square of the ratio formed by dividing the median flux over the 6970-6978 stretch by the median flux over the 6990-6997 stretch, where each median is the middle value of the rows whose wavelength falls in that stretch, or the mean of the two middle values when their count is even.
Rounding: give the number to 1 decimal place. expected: 1.0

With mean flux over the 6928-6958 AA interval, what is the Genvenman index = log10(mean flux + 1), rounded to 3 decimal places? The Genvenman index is 1.926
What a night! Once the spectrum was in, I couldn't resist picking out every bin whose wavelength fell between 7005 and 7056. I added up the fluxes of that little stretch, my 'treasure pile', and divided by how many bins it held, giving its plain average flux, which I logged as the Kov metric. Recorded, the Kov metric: 79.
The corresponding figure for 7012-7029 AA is 79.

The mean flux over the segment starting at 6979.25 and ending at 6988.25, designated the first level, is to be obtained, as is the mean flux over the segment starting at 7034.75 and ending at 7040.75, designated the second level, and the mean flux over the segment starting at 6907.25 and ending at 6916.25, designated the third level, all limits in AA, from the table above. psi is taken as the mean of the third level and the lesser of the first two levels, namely 82.3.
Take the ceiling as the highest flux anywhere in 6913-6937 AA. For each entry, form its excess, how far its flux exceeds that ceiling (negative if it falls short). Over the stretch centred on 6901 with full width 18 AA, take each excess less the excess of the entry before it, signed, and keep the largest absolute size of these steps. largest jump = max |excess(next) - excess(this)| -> 1.7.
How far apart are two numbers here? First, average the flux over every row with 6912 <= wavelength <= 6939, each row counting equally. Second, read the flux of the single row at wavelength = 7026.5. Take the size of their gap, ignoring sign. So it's 7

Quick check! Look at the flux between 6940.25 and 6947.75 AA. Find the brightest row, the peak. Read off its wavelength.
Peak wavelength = 6942.5 AA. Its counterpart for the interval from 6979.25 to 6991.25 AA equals 6983.0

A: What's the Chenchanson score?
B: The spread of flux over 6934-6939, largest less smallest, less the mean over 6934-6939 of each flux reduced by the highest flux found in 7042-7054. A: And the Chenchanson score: -4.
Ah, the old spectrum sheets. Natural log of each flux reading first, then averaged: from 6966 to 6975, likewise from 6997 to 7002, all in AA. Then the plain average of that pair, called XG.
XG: 4.412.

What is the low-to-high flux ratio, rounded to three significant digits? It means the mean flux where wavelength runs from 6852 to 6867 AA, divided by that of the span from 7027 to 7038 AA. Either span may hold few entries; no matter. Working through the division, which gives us 1.14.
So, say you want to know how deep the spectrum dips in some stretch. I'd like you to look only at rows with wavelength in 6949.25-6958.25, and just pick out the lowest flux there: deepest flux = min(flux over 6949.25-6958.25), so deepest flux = 79.18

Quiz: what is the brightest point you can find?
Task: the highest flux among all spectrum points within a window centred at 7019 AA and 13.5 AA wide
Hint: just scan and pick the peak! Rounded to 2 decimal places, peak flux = 82.72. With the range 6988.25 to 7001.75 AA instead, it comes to 83.76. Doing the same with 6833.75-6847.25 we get 96.94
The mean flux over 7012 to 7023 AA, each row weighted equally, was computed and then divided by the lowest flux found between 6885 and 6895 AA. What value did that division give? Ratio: 0.91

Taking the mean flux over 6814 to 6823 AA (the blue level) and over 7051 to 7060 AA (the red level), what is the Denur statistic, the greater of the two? 111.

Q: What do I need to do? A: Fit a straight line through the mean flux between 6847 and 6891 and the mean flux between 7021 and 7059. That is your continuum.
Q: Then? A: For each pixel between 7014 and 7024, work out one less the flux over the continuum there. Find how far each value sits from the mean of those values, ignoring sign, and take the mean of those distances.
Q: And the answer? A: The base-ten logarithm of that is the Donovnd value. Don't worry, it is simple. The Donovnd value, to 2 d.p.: -1.67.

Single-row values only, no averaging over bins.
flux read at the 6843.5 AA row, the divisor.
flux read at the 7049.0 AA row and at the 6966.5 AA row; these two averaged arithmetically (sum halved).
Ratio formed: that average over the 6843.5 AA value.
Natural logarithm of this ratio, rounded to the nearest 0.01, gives -0.18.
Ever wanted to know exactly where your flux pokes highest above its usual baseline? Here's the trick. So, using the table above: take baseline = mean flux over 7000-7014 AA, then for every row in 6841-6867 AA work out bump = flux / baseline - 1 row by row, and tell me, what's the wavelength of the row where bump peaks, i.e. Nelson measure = 6851.0 AA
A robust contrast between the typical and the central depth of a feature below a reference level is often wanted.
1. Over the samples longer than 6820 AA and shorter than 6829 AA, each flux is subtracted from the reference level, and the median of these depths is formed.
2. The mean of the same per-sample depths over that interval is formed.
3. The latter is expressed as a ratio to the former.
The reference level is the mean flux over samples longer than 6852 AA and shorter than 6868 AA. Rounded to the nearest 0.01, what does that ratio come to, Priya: 0.99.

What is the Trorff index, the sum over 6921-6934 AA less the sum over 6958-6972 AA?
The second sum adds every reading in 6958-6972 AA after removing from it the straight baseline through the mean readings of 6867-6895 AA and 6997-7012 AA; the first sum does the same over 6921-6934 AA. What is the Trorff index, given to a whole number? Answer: -12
